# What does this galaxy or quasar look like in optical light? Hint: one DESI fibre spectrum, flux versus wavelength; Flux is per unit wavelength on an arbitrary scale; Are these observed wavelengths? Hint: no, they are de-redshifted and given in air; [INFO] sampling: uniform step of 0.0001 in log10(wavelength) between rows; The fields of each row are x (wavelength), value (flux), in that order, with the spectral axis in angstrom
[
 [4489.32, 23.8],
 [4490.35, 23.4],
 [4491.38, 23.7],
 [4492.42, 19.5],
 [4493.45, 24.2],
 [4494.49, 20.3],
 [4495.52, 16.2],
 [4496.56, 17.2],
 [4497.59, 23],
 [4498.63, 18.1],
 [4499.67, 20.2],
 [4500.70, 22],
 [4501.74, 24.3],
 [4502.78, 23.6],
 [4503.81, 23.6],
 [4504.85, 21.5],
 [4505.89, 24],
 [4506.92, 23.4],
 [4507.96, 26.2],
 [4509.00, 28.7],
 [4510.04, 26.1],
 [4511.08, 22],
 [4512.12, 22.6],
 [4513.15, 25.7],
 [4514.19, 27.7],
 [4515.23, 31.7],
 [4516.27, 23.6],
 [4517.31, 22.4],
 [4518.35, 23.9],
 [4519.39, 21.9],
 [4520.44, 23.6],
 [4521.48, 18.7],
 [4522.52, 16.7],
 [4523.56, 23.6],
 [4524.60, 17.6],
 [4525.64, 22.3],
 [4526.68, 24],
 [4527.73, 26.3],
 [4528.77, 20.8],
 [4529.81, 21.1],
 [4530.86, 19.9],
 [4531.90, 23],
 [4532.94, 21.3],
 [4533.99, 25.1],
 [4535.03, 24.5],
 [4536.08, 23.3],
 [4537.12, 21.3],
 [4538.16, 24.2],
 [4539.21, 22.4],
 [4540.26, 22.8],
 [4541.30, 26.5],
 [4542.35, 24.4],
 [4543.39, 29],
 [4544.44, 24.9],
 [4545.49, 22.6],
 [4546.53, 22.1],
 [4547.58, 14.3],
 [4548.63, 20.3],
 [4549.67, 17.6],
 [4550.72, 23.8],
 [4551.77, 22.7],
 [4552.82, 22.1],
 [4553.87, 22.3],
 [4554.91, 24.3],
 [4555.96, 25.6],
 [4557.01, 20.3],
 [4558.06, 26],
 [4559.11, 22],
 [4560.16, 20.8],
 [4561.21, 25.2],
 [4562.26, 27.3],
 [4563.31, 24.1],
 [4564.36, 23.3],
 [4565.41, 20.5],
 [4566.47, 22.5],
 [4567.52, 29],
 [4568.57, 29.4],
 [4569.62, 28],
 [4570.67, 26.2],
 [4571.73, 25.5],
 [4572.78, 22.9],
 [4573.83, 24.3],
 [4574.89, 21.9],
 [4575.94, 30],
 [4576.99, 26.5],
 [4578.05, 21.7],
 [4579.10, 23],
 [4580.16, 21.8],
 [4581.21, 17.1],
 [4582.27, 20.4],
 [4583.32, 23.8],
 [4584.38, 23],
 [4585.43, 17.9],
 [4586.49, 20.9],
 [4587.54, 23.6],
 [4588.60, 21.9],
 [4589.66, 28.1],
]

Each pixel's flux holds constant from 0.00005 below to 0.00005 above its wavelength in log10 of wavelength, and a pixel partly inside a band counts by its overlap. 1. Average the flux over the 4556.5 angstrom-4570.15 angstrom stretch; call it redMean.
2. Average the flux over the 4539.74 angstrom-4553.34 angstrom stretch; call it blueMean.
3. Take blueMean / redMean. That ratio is 0.92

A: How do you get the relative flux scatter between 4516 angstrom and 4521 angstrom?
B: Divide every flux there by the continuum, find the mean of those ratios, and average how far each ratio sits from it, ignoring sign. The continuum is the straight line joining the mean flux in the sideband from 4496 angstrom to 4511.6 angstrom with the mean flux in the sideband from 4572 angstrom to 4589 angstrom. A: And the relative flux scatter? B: 0.03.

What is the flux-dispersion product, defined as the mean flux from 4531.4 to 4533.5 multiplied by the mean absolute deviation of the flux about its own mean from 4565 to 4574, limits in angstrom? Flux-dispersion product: 55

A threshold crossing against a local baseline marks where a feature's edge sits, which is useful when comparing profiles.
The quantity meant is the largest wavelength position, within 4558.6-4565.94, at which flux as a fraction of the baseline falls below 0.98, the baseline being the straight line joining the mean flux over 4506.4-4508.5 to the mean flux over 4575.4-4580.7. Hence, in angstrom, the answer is 4565.41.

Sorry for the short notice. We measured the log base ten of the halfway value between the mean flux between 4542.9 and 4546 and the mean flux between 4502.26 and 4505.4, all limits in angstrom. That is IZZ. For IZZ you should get 1.38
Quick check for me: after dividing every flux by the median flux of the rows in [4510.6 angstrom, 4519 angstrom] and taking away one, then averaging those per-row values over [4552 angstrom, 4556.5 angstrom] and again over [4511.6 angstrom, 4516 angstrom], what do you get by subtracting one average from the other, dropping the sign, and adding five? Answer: 5.14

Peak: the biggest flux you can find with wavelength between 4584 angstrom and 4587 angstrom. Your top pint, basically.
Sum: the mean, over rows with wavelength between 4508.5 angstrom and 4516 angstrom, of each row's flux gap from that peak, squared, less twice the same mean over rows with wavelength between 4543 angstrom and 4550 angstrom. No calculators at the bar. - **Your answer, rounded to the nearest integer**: -22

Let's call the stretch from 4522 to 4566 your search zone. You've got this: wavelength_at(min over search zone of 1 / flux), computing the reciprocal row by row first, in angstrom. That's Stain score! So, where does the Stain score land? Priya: 4543.39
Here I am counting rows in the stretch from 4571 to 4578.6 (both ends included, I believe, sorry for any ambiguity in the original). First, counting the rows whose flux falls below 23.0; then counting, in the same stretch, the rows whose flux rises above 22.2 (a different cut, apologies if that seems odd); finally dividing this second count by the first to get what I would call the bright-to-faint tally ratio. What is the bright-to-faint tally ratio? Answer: 1.7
